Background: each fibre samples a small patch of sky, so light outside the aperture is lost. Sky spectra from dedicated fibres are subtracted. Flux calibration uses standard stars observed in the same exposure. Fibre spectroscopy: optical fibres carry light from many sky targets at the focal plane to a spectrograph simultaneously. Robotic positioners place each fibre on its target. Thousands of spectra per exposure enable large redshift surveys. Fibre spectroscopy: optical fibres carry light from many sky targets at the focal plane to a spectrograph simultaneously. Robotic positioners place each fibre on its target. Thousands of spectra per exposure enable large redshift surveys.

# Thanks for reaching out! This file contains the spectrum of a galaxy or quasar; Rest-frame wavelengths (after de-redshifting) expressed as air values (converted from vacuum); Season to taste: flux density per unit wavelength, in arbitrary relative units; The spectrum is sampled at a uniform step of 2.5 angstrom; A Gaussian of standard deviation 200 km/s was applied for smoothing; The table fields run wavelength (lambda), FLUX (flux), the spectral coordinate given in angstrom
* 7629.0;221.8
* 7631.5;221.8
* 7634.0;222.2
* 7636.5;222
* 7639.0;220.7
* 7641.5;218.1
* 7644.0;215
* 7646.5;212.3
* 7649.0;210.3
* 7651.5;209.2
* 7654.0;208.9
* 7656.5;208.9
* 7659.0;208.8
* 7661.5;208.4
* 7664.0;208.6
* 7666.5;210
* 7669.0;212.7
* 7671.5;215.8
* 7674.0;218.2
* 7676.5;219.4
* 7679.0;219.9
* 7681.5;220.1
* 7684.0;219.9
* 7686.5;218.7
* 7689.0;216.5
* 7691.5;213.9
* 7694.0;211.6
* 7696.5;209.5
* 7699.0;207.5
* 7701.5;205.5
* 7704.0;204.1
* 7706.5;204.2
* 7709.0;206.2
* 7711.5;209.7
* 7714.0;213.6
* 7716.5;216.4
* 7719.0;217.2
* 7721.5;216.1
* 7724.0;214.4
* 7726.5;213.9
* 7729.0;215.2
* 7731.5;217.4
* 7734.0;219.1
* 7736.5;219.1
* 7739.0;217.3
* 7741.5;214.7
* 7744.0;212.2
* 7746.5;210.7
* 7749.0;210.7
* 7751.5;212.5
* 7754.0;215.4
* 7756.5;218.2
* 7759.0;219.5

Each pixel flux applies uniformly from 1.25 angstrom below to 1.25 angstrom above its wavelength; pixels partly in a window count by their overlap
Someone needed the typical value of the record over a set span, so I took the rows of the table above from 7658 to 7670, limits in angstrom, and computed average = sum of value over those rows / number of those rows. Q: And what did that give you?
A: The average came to 210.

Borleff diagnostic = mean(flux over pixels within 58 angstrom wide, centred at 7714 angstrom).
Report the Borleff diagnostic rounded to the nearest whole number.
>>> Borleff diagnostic 213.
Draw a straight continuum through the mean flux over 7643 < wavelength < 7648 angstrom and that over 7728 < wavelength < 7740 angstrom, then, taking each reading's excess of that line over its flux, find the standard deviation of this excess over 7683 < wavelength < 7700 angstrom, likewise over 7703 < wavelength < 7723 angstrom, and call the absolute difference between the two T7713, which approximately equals 0.4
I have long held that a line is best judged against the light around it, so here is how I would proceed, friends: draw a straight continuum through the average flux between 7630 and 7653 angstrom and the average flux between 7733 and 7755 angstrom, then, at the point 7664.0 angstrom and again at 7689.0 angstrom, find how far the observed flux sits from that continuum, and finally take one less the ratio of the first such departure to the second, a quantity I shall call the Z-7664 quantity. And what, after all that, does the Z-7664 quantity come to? 12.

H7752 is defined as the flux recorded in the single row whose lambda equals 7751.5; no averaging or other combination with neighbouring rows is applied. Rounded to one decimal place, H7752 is 212.5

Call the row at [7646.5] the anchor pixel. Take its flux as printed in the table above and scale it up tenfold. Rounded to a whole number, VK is 2123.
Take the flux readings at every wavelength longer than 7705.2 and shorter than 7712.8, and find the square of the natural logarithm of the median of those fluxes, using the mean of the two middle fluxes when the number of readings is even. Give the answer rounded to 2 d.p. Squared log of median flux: 28.40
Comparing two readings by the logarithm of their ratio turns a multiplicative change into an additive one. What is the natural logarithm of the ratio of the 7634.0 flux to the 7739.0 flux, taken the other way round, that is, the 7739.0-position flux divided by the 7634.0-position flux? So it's -0.022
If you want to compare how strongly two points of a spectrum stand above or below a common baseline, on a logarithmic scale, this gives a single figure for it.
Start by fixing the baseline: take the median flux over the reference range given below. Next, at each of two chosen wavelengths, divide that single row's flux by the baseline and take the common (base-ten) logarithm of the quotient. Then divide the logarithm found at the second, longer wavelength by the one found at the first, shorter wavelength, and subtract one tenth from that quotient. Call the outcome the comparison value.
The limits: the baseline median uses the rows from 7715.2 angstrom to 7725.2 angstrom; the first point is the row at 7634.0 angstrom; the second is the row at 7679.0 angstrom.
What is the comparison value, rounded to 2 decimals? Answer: 0.52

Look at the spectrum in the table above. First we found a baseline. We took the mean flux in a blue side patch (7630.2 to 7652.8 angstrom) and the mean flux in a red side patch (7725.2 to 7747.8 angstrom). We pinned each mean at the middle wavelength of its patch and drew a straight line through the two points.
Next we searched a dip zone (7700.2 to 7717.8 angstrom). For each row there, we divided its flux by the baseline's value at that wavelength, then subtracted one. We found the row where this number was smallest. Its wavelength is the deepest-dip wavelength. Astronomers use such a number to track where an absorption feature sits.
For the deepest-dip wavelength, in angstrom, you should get 7704.0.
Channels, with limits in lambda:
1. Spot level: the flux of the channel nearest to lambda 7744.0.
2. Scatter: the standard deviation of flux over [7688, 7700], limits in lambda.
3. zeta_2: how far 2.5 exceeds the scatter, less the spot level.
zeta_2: -213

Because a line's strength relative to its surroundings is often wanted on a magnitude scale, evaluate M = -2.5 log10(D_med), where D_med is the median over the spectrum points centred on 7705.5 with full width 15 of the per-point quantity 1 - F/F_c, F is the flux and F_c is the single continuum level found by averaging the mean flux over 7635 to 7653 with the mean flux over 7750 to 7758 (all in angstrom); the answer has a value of 3.4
